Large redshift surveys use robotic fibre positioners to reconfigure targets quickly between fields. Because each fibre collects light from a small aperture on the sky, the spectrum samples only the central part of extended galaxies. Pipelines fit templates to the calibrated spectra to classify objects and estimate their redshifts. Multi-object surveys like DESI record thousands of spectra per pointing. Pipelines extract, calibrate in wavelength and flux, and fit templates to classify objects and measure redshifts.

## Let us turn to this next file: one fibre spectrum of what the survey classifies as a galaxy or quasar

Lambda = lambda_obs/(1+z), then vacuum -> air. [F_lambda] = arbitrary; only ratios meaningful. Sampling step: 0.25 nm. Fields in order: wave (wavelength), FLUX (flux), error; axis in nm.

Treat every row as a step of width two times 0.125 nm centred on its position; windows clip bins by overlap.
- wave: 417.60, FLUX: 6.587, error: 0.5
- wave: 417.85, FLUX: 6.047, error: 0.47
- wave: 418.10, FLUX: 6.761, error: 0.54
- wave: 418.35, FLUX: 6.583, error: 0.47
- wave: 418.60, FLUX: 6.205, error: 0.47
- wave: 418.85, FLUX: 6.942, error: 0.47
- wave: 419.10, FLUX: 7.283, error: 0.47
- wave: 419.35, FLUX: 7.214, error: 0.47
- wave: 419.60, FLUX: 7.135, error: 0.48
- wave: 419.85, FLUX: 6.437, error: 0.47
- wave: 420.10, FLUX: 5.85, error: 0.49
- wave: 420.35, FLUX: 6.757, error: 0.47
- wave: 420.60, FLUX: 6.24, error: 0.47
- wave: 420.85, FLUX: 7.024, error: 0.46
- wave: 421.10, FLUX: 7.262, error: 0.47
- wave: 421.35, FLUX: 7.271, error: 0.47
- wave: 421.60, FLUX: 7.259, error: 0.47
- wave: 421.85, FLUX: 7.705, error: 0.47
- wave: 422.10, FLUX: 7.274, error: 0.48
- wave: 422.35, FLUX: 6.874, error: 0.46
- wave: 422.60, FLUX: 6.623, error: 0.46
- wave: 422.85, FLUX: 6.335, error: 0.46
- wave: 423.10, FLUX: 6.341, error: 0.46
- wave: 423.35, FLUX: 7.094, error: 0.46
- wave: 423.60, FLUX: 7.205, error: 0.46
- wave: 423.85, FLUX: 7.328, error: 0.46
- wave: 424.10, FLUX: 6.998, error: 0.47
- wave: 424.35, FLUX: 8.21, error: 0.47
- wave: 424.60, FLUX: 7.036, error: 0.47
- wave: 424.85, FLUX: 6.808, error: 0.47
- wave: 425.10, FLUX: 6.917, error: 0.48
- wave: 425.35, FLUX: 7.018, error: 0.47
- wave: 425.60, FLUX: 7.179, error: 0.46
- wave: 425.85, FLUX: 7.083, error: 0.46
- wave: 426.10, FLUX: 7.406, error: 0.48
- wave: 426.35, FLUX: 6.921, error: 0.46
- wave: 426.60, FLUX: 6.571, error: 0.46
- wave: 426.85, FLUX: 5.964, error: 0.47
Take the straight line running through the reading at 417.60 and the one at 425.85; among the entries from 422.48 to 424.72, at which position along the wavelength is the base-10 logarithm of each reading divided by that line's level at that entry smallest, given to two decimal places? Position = 423.10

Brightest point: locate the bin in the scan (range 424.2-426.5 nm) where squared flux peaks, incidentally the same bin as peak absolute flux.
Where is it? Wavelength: 424.35 nm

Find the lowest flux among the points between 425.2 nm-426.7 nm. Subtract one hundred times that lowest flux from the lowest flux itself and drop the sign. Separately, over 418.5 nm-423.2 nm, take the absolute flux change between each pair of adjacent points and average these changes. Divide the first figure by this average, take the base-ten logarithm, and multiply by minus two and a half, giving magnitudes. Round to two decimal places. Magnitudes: -8.09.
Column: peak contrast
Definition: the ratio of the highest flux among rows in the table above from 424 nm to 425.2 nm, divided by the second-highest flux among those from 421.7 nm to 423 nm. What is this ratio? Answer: 1.13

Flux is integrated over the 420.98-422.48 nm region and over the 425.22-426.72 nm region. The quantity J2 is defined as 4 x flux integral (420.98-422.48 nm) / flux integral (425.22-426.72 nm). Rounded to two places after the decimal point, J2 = 4.14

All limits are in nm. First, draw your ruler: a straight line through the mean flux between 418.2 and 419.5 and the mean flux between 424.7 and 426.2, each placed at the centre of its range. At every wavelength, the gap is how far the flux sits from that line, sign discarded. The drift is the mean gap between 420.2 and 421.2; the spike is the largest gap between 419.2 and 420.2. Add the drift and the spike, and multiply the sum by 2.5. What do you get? 3.4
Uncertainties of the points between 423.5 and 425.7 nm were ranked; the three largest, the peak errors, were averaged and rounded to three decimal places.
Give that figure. 0.473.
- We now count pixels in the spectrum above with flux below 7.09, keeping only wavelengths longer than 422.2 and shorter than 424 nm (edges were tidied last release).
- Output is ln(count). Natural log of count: 1.39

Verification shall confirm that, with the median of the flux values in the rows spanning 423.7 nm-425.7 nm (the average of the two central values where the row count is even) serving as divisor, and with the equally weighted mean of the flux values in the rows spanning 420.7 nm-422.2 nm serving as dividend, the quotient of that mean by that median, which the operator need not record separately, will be 1.04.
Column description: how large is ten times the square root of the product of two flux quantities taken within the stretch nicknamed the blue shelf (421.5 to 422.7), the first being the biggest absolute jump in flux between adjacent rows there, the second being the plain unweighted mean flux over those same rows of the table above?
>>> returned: 18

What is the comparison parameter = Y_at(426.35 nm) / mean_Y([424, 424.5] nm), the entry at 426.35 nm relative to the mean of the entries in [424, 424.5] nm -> 0.91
